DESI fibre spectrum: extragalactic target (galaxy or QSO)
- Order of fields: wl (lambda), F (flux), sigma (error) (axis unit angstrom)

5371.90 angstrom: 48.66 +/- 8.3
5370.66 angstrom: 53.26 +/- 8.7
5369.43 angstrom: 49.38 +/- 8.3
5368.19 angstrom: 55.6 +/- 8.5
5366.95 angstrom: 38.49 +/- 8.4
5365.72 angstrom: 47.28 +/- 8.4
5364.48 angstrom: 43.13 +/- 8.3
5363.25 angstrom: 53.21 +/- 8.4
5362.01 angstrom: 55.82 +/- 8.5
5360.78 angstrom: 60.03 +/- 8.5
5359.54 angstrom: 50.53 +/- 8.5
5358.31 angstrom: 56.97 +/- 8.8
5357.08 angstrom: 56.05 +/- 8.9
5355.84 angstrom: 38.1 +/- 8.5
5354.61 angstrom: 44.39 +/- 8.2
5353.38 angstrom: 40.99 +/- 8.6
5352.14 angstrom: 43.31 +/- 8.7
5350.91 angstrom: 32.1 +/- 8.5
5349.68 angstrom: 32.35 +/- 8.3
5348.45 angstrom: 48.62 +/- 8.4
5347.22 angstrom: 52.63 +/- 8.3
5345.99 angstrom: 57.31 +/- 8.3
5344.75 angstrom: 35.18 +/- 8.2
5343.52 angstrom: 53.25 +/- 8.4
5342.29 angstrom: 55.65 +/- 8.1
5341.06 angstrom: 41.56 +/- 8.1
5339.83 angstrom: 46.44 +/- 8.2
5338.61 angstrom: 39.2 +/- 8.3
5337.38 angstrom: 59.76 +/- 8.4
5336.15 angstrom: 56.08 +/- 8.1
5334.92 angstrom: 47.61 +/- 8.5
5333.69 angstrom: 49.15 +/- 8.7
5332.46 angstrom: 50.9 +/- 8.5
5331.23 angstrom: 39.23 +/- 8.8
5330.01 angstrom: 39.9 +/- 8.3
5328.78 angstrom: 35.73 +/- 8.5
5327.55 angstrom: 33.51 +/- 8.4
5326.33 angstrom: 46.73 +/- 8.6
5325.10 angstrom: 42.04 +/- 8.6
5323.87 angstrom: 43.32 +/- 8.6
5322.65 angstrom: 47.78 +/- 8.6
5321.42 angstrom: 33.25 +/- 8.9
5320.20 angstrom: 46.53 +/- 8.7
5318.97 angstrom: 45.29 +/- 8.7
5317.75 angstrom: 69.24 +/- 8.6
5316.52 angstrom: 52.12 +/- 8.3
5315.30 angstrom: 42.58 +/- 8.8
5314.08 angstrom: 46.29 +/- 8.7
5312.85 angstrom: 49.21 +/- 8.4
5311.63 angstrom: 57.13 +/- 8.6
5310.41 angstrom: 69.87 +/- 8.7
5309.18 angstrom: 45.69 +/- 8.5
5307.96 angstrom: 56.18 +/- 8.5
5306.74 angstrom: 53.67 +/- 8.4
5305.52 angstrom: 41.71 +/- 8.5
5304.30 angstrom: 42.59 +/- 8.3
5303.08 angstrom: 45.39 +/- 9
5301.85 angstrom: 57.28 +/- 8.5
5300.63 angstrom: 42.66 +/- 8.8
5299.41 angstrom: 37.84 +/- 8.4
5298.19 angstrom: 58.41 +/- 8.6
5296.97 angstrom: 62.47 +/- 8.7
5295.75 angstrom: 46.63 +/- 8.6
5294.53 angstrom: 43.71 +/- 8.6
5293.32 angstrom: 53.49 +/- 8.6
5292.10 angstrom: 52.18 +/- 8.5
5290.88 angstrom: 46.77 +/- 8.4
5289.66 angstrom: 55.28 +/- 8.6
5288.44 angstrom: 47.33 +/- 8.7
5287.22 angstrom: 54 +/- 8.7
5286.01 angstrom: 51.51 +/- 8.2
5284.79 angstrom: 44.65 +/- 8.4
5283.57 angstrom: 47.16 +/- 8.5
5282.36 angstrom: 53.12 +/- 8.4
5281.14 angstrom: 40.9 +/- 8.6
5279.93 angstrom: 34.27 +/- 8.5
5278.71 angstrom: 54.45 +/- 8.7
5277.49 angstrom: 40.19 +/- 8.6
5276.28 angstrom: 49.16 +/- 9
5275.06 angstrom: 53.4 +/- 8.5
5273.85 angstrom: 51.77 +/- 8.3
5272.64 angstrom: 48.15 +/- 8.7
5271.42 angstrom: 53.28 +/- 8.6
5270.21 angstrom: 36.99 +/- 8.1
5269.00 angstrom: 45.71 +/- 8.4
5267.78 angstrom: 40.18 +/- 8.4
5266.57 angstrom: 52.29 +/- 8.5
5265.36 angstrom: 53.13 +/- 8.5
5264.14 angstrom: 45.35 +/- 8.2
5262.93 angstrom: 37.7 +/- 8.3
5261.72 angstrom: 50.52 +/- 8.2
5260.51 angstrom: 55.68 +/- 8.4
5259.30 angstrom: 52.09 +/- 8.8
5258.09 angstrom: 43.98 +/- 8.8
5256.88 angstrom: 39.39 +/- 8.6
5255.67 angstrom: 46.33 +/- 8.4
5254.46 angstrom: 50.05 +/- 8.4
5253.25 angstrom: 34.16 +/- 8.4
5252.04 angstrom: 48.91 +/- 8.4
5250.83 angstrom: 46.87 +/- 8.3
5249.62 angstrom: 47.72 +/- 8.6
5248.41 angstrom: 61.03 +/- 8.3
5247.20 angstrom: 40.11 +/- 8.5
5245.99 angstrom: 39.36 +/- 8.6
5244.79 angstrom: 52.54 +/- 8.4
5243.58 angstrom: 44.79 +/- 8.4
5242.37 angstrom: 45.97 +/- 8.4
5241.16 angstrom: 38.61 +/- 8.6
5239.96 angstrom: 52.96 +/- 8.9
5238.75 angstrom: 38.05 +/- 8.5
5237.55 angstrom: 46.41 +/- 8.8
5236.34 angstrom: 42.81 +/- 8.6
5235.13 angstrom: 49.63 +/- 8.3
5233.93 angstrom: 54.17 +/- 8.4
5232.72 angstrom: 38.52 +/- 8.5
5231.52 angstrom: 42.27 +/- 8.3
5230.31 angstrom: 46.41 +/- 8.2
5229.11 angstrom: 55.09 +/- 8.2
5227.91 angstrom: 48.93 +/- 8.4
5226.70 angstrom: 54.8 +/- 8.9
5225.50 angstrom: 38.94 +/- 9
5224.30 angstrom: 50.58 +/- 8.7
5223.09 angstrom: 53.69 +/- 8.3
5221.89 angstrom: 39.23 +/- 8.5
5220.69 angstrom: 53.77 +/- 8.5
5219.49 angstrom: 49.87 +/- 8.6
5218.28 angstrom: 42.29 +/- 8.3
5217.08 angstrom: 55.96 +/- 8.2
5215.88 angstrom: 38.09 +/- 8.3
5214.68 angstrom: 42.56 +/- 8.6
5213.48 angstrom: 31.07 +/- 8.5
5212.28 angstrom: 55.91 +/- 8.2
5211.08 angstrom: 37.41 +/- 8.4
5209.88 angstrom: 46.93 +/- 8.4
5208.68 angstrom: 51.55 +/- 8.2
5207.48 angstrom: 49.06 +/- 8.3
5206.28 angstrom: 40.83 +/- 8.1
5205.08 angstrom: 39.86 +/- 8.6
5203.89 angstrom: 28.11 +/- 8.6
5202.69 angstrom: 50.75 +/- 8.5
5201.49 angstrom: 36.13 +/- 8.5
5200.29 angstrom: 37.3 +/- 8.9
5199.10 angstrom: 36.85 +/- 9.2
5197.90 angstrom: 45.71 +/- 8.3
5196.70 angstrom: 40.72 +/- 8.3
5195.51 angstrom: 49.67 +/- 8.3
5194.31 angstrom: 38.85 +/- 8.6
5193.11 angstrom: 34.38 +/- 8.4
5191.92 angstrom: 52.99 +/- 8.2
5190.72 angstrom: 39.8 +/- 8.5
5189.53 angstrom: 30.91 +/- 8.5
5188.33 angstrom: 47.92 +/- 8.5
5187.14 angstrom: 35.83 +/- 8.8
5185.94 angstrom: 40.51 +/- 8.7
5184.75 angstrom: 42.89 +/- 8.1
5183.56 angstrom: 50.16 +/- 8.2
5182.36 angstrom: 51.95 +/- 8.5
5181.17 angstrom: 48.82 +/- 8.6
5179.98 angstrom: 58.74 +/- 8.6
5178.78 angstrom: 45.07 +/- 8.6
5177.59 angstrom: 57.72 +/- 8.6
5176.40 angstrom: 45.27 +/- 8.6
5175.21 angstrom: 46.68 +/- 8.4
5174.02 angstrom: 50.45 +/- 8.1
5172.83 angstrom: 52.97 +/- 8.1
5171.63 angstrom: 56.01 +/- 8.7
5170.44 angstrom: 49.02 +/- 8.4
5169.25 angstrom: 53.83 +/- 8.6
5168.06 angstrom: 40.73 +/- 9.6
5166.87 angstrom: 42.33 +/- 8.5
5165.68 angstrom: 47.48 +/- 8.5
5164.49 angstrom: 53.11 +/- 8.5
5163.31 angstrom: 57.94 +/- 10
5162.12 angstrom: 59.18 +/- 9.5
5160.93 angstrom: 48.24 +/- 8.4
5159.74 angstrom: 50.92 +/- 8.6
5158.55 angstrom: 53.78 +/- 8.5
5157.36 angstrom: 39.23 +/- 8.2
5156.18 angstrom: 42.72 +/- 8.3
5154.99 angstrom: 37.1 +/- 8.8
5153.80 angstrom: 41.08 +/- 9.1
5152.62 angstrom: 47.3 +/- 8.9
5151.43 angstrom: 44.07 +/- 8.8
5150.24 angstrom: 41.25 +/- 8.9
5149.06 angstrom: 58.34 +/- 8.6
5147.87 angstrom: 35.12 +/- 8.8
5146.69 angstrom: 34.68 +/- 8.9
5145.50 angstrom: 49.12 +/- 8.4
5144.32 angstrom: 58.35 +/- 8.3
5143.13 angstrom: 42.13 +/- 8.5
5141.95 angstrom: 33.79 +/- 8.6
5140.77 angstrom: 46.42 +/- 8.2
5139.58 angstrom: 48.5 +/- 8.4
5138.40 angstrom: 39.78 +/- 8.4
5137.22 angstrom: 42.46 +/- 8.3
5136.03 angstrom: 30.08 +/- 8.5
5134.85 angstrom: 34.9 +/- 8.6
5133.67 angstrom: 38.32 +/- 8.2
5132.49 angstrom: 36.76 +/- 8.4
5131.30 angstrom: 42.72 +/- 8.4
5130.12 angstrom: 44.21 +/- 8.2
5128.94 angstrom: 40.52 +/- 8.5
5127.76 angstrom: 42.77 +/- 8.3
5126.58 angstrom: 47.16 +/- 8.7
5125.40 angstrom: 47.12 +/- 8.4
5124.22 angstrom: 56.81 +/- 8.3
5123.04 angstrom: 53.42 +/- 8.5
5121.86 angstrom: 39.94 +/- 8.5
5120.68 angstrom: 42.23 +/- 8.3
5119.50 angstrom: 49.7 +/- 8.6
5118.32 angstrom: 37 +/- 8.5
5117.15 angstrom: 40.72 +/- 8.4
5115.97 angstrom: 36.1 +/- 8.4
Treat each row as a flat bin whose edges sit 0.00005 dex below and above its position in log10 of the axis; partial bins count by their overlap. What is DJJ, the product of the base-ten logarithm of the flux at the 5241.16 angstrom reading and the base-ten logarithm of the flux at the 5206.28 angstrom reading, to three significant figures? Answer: 2.56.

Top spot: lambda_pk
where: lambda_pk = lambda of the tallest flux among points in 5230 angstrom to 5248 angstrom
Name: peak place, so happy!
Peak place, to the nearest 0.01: 5233.93 angstrom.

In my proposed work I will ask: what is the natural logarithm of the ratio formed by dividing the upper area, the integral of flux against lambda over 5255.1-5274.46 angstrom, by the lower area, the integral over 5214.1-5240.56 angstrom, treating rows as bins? -0.31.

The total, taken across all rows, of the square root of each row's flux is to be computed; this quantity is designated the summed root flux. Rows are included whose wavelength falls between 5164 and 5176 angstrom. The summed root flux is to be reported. 70.1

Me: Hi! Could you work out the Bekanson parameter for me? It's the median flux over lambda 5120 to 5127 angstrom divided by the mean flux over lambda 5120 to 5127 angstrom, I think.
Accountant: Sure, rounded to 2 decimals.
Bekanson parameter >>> 0.99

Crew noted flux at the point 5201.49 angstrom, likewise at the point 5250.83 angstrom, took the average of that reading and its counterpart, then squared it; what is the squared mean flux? 1722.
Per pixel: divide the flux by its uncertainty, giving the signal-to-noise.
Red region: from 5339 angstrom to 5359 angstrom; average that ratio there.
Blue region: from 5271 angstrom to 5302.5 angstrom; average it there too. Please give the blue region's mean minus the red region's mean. 0.29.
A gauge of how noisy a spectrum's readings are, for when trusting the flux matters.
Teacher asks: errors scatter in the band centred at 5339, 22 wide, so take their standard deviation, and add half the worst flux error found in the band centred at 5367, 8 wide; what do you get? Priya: 4.54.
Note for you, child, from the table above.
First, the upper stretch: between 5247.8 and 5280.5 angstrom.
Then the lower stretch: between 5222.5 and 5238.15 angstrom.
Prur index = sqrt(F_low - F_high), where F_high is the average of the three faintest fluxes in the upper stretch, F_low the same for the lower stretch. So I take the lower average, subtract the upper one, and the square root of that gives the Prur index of 2.2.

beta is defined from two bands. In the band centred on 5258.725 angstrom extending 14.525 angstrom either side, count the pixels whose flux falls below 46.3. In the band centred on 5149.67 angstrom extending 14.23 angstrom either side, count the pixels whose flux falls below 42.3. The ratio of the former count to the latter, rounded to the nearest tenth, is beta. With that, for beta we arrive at 1.0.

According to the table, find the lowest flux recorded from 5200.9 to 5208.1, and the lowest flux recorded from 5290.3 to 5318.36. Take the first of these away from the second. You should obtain 10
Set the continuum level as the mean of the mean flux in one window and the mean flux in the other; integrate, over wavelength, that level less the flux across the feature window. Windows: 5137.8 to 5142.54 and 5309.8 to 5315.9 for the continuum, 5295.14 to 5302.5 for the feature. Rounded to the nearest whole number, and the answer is -24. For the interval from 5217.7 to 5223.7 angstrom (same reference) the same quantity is -1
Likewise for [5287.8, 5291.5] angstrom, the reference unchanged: -8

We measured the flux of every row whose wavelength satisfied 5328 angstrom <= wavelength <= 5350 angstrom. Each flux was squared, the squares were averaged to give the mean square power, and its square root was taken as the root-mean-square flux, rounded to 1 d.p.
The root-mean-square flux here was 47.4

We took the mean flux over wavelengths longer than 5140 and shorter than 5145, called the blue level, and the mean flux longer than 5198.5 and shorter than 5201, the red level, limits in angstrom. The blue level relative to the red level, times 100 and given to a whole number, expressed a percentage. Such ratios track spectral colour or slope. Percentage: 122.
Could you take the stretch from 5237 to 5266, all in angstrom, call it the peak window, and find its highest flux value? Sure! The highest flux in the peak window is 61.03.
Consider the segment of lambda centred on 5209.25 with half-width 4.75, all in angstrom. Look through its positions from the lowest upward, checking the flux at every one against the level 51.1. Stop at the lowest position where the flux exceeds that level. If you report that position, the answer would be 5208.68 angstrom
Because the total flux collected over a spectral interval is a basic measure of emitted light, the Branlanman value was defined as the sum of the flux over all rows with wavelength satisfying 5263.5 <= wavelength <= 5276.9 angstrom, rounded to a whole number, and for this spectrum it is 529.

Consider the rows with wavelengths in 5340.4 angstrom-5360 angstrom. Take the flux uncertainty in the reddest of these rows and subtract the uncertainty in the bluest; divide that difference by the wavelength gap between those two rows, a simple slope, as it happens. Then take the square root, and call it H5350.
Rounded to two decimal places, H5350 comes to 0.15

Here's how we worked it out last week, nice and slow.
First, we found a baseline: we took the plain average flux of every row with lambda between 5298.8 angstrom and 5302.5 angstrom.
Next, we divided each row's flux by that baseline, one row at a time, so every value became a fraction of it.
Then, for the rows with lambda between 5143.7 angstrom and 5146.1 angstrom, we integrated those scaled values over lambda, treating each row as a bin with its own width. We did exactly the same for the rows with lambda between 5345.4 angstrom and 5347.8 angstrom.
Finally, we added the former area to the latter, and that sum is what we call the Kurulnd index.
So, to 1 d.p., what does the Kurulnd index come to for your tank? 5.7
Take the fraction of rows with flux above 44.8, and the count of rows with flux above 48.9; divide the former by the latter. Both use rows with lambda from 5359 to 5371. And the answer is 0.114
